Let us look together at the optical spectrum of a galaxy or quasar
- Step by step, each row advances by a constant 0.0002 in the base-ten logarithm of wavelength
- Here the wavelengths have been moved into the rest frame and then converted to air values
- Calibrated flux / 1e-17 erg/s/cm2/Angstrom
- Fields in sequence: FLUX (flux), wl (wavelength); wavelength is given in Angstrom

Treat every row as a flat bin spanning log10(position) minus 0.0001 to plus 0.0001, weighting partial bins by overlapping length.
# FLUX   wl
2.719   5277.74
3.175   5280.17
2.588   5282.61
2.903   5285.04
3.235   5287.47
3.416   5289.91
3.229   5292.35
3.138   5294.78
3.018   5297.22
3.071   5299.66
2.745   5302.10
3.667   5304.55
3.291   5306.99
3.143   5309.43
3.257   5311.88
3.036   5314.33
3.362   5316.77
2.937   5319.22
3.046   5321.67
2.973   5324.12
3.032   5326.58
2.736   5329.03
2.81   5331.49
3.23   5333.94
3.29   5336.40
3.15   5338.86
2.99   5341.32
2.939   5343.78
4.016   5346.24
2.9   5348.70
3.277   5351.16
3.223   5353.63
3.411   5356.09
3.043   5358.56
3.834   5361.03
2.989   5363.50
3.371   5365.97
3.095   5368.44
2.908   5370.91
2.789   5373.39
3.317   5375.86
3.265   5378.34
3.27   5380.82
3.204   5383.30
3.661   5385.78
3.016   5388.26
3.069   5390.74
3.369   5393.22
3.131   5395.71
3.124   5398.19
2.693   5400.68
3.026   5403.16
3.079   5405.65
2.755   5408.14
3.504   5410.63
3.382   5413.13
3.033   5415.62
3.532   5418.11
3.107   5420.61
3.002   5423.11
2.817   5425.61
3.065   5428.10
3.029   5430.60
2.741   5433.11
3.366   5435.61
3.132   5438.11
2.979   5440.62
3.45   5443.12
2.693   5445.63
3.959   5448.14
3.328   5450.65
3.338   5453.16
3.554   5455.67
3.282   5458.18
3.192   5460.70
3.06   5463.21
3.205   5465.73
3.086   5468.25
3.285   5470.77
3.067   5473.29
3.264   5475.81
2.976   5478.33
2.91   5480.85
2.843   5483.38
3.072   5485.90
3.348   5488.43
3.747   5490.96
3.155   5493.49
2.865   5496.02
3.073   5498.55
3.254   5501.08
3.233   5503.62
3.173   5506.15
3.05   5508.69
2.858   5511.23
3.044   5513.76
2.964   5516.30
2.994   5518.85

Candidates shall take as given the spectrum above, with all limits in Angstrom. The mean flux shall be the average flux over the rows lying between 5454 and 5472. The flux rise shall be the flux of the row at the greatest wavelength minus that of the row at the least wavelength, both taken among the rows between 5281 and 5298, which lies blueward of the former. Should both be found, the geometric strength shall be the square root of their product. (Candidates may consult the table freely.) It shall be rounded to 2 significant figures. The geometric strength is 1.2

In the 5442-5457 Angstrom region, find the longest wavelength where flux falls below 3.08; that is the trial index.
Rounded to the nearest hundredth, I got 5445.63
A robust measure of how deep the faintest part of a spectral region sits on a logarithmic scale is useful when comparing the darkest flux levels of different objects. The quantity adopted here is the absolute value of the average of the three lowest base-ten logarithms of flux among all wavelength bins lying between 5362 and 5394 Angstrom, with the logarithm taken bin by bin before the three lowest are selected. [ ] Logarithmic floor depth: 0.462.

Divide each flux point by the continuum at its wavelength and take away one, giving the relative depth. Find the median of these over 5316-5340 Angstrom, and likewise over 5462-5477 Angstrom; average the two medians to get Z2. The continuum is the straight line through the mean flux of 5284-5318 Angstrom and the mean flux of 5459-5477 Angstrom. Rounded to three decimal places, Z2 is -0.025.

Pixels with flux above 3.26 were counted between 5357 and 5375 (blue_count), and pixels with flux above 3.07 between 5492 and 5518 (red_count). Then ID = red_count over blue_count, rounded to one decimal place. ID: 2.5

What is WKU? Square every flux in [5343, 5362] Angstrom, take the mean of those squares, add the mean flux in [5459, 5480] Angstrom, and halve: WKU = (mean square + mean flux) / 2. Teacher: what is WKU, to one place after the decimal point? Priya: 7.2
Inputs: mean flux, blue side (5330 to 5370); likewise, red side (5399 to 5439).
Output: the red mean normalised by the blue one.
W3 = 0.96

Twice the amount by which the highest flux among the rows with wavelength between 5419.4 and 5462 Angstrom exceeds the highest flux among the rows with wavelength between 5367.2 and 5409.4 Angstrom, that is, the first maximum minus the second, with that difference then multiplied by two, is 0.6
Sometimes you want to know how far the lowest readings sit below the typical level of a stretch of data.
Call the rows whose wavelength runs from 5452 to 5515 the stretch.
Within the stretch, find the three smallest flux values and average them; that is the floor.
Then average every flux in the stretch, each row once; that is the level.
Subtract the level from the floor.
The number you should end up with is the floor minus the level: -0.30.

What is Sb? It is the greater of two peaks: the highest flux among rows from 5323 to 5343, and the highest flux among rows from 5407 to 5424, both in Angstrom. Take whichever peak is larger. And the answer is 3.53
